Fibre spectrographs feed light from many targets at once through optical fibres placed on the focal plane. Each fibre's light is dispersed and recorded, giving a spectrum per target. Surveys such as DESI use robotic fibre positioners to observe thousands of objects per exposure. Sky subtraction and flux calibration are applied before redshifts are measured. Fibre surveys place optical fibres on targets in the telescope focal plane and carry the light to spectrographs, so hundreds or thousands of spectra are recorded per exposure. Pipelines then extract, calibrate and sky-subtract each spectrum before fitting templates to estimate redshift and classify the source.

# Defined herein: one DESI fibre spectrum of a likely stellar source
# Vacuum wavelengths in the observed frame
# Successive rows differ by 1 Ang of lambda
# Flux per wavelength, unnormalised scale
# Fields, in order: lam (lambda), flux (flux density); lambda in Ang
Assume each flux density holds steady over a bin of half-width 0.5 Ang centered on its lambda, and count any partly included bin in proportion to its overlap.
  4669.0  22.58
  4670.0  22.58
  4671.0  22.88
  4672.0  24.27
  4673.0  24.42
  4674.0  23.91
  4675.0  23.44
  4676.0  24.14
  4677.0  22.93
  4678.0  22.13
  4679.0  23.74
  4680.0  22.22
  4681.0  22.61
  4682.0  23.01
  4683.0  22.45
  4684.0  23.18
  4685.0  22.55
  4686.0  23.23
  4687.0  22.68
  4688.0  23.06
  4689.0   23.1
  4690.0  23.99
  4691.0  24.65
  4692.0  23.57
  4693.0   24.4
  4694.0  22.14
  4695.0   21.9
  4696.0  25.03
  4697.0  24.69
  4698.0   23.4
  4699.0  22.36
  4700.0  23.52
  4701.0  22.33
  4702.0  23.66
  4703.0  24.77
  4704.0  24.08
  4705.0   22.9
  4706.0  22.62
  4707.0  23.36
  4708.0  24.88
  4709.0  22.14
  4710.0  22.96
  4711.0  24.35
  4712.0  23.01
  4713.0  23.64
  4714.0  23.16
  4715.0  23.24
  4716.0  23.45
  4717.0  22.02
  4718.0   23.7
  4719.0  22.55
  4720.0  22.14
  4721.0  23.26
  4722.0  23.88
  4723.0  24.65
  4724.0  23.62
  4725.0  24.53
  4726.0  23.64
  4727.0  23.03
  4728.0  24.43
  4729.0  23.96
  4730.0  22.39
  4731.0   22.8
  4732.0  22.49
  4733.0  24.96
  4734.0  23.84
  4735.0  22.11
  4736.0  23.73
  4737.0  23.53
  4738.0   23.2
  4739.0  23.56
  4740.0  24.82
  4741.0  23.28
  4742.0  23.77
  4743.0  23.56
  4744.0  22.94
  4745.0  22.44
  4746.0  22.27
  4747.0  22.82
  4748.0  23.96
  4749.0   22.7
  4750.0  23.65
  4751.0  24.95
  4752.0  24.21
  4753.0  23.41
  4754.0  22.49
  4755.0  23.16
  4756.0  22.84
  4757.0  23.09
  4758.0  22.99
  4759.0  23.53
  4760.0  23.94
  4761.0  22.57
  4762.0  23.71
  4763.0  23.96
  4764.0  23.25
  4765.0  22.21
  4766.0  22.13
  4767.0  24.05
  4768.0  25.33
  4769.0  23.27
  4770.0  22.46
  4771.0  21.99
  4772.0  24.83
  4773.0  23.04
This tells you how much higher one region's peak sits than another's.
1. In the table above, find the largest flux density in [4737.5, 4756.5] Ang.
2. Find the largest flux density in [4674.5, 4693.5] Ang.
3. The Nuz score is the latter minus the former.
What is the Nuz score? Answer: -0.30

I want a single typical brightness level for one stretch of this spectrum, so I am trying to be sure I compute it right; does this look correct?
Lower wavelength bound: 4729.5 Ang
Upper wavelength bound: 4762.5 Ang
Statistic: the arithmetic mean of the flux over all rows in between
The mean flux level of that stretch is 23.32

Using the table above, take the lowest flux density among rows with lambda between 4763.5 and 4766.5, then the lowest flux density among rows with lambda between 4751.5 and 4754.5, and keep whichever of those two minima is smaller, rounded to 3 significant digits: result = 22.1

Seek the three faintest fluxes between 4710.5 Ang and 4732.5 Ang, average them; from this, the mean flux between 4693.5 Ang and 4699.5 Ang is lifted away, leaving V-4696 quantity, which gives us -1.1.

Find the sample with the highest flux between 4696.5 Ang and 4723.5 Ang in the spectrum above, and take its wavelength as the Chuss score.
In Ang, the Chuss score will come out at 4708.0 Ang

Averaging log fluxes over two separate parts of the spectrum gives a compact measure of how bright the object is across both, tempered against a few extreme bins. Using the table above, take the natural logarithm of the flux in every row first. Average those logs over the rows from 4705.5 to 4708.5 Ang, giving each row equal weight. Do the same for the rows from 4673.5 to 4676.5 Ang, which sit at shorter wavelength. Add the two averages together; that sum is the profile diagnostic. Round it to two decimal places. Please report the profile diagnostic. 6.33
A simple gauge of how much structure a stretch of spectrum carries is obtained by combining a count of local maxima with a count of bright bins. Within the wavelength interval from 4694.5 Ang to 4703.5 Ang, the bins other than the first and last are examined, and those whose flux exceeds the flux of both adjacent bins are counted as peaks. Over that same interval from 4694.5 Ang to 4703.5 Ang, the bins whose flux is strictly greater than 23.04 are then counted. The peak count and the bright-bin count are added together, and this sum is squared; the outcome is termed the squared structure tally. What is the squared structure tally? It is 64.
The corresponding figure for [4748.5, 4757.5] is 64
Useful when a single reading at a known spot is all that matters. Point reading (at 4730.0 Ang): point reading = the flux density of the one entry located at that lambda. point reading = 22.39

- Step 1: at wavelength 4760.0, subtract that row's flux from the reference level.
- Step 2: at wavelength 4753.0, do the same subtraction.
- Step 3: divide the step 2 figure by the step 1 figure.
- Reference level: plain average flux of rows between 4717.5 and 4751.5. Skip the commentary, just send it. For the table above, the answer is -0.1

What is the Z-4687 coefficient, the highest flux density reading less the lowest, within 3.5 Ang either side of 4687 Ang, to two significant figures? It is 1.4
